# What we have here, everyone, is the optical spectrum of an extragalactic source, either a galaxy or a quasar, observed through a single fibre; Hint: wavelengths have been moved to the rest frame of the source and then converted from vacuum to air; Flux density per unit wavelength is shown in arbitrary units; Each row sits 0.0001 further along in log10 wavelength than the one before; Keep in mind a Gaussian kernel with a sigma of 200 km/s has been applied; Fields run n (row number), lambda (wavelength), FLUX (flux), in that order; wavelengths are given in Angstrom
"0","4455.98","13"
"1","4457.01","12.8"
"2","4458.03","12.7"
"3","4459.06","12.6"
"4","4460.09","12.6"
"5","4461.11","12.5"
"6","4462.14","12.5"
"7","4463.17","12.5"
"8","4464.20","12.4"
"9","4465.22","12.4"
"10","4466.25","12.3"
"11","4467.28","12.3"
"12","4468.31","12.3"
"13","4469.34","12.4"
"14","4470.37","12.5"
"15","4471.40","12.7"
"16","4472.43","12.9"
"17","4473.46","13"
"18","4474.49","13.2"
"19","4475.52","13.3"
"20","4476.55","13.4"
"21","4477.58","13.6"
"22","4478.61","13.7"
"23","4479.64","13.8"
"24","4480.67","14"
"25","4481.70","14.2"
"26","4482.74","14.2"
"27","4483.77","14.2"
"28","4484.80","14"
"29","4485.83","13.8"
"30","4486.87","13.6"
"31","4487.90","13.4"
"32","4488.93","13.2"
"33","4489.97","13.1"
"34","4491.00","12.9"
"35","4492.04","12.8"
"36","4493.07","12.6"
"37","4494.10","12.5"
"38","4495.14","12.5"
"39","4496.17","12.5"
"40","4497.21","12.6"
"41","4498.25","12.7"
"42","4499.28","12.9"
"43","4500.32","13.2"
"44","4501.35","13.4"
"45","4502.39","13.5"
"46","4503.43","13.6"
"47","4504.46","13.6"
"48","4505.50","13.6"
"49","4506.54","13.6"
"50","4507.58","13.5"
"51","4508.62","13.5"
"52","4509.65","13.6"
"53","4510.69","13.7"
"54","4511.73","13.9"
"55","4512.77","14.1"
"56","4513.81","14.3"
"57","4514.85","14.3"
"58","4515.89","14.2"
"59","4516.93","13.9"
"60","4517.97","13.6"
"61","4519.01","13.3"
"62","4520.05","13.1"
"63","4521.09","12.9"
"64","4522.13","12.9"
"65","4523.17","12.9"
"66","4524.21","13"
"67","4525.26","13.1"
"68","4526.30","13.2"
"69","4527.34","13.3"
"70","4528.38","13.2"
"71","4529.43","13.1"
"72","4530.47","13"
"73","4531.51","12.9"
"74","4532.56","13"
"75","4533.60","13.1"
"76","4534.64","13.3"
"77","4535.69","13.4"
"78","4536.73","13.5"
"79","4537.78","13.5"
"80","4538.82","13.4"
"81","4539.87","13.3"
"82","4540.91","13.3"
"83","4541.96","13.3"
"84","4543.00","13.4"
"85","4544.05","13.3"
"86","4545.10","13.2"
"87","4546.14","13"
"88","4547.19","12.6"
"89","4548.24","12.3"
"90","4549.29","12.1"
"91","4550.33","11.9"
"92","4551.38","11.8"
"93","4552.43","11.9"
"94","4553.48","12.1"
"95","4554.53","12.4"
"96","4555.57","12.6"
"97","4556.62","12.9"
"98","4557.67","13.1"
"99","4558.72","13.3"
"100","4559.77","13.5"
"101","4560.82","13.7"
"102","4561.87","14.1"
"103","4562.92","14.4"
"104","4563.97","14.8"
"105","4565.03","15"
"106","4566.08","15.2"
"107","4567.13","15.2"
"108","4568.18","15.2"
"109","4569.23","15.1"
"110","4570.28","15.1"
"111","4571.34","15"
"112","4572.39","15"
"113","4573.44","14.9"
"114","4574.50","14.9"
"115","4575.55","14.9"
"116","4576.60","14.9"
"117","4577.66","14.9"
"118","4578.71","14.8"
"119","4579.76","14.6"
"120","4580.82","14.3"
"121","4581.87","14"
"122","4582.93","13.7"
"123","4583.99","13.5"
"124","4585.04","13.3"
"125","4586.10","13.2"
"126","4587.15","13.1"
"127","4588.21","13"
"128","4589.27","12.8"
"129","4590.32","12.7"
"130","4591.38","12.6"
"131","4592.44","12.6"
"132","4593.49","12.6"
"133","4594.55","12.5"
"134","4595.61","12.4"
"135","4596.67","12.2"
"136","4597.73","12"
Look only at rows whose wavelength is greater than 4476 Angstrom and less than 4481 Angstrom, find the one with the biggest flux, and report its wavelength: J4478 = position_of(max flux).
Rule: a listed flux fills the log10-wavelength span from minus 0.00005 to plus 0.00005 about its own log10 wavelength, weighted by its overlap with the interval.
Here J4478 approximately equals 4480.67 Angstrom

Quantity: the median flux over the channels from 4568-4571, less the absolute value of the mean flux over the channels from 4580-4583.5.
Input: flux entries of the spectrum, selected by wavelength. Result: 1.1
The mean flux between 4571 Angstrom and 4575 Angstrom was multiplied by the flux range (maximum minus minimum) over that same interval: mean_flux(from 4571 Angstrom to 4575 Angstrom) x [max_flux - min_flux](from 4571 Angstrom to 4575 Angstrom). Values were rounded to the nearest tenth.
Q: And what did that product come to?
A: 1.5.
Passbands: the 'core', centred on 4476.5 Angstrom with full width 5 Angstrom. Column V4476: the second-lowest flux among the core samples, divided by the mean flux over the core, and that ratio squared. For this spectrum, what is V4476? 0.979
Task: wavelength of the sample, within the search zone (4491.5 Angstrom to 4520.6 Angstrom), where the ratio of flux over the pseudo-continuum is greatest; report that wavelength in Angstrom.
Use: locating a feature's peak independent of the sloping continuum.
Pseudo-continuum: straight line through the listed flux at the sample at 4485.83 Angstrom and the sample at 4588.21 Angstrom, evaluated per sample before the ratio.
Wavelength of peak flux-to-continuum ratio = 4514.85 Angstrom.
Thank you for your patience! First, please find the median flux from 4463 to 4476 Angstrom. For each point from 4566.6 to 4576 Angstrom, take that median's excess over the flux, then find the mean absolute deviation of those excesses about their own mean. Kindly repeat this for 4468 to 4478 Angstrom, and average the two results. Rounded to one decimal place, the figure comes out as 0.2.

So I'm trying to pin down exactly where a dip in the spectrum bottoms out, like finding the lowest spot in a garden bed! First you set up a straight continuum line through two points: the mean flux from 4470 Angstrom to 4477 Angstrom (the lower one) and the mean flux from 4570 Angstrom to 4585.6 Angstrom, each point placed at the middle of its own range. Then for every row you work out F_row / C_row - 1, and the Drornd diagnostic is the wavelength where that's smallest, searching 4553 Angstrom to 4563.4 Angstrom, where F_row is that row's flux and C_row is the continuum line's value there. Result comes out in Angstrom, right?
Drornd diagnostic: 4553.48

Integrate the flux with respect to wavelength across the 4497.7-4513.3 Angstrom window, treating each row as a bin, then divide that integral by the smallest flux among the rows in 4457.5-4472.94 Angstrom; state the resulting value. 17.1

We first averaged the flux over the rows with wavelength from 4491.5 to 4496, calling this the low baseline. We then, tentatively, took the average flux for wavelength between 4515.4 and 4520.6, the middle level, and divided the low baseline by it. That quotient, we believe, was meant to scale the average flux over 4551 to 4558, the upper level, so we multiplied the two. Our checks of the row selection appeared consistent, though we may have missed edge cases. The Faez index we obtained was 11.5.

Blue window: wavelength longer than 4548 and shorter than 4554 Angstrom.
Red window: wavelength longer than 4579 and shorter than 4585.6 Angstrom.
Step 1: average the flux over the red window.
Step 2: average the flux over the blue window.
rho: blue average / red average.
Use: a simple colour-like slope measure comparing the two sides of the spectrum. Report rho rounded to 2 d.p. 0.86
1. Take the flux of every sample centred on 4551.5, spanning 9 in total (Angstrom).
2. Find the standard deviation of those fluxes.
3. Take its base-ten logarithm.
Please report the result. -0.5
